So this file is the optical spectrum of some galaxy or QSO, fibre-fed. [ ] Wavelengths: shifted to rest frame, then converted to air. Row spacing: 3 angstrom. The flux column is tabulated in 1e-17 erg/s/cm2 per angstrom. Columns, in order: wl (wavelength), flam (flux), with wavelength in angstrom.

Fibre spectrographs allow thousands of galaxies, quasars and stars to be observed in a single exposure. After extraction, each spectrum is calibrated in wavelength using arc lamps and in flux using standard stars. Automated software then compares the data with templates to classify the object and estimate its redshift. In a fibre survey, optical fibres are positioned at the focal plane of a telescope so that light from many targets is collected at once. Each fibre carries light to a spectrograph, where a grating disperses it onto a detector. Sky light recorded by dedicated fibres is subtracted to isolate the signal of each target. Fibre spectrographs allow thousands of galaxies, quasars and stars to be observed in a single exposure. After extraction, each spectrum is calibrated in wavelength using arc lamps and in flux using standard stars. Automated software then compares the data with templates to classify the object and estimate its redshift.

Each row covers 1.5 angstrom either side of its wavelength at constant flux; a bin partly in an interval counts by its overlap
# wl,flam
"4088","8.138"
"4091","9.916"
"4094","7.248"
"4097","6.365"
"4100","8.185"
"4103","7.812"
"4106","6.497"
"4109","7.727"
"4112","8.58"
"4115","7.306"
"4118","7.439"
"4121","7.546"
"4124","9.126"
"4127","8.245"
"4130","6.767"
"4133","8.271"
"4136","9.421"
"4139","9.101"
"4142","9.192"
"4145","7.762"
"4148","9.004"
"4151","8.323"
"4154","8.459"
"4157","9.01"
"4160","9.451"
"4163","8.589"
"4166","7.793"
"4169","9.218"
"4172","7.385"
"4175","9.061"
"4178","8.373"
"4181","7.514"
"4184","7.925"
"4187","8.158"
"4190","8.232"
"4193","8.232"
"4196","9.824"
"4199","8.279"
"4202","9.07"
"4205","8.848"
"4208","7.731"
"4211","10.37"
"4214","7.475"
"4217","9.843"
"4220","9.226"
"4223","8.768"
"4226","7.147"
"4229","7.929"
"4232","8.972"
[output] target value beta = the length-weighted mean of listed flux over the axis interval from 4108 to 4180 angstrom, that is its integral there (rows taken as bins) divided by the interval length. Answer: 8.38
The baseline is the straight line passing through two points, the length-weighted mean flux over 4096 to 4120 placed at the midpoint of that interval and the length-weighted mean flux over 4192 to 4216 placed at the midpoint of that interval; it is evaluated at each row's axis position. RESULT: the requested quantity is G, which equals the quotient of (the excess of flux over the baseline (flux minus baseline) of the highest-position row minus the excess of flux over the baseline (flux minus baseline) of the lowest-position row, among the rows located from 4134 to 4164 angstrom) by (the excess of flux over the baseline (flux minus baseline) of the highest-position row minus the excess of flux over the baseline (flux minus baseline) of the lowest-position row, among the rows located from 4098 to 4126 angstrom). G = -1.9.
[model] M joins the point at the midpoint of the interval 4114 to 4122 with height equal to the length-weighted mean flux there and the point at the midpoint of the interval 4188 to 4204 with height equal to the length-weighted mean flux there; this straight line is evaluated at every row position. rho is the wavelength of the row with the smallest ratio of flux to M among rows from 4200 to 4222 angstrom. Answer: 4214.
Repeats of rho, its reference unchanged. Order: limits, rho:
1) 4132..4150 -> 4145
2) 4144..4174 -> 4172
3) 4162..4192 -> 4181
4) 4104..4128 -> 4106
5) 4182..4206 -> 4184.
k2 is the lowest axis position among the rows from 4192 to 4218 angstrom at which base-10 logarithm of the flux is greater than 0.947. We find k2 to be 4196 angstrom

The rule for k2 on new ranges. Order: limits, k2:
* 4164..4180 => 4169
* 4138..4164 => 4139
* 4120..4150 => 4124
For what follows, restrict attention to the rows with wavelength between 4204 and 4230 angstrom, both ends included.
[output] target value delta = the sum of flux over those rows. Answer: 77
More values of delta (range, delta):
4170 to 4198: 75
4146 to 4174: 77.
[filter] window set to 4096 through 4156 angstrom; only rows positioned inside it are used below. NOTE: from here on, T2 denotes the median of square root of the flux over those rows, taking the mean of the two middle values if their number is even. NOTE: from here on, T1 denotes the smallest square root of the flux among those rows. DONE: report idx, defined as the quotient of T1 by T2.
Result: 0.880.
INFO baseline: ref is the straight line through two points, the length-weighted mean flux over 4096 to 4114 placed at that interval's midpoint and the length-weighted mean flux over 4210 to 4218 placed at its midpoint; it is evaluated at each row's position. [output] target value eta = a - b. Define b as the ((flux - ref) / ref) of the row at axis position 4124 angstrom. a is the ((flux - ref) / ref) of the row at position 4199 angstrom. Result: -0.24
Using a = -0.07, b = 0.17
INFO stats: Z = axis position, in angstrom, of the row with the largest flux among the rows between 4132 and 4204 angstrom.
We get 4196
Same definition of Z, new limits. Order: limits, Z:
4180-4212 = 4211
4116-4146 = 4136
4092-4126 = 4124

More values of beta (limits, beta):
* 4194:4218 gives 8.90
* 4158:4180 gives 8.54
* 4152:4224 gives 8.61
